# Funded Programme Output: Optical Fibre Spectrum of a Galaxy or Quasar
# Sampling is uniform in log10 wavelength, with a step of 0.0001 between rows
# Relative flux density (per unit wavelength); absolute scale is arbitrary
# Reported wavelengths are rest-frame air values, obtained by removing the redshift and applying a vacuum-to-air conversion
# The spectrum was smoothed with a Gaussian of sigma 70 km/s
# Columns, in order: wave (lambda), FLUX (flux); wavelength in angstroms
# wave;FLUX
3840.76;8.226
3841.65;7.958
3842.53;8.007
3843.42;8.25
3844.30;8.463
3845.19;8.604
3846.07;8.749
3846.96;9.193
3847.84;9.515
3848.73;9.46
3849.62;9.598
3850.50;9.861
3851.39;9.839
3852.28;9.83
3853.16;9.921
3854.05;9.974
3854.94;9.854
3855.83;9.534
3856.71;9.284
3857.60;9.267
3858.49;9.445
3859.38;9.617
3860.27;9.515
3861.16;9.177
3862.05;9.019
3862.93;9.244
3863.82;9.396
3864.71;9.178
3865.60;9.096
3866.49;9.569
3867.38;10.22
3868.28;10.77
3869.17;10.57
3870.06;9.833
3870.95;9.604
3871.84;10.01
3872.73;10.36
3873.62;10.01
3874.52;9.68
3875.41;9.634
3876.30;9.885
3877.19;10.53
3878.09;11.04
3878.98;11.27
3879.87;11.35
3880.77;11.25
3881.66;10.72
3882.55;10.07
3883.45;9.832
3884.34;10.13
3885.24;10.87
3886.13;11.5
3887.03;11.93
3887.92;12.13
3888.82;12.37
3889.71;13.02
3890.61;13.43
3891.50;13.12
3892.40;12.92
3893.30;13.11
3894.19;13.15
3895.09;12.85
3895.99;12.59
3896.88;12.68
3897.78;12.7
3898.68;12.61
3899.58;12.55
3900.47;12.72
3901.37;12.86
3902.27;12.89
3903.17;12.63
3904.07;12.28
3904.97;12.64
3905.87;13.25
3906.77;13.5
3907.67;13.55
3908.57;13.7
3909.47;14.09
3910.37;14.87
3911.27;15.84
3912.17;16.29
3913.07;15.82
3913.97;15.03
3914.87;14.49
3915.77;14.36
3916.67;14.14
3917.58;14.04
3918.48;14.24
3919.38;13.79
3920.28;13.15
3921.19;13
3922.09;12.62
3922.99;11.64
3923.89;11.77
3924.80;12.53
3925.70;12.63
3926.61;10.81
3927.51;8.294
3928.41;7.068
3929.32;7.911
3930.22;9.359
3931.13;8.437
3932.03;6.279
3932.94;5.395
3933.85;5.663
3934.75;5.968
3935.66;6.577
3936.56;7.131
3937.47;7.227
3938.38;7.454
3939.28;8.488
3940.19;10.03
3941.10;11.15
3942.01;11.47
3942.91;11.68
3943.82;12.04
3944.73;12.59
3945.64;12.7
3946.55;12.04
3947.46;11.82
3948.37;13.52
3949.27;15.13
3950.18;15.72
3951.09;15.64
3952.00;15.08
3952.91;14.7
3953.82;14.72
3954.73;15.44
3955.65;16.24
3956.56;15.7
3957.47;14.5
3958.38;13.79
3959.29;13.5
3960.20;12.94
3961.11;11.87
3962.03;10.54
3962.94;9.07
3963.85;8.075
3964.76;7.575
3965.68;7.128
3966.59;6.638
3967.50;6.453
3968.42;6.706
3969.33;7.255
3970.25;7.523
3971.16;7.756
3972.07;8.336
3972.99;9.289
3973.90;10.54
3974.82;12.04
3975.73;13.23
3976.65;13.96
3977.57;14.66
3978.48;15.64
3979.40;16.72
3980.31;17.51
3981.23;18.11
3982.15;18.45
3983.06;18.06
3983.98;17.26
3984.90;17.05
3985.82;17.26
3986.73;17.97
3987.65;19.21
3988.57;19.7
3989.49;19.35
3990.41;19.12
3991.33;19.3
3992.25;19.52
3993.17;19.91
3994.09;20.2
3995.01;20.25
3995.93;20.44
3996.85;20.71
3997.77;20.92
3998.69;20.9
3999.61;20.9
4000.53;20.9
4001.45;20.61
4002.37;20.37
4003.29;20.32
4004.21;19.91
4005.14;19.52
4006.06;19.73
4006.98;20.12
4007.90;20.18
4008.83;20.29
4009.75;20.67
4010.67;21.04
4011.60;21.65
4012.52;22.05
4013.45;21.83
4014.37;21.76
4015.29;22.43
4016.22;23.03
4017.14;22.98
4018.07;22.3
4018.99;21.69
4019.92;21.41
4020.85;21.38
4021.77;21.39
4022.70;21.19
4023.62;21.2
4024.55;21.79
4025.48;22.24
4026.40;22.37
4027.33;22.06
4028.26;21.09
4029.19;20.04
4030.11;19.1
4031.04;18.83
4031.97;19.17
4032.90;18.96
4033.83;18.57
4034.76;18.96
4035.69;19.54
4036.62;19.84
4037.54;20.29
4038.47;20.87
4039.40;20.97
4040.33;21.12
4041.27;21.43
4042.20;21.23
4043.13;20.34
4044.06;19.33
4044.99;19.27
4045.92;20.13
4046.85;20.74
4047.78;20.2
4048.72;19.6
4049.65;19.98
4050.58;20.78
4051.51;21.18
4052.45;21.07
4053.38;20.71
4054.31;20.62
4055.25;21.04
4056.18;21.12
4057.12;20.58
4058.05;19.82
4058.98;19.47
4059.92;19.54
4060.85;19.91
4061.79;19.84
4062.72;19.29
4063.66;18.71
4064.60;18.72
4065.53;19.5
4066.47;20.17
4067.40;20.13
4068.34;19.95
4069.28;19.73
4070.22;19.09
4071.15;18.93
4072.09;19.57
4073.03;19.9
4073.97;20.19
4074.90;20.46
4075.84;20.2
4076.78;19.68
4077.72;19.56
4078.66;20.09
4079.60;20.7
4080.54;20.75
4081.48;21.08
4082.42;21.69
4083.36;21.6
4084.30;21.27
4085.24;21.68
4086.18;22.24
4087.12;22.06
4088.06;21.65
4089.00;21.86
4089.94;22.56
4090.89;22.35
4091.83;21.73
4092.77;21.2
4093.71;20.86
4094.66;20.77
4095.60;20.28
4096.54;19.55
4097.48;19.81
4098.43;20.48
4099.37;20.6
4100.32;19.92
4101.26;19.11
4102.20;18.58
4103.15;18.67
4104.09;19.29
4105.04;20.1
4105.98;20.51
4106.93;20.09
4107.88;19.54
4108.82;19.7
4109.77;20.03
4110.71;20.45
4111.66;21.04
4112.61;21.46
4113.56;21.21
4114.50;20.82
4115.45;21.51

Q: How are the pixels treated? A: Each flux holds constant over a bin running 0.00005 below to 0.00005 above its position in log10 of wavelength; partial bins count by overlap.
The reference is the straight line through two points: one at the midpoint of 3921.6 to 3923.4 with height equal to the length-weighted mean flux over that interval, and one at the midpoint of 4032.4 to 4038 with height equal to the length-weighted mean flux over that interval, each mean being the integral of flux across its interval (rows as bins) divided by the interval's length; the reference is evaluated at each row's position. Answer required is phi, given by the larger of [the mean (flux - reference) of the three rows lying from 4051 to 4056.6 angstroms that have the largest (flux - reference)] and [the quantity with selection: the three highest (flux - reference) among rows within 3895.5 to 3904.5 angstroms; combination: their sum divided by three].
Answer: 2.1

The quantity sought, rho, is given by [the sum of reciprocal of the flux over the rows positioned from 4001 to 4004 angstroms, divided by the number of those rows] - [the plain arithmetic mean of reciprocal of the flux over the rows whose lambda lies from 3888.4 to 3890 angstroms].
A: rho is -0.030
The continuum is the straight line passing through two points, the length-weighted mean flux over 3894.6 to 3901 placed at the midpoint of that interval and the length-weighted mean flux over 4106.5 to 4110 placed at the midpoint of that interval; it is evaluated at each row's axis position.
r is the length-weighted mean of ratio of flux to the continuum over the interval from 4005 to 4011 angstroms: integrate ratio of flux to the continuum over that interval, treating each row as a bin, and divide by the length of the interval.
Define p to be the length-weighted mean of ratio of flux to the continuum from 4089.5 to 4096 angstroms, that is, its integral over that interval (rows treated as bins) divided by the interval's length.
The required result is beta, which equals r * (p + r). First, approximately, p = 1.11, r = 1.23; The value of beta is 2.89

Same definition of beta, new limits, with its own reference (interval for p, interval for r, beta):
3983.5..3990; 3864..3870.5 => 1.70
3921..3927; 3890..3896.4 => 2.01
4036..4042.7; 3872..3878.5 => 1.74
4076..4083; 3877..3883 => 1.80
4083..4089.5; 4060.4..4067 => 2.35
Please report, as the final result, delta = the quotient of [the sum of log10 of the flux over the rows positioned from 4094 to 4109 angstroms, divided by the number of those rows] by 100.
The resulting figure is 0.0130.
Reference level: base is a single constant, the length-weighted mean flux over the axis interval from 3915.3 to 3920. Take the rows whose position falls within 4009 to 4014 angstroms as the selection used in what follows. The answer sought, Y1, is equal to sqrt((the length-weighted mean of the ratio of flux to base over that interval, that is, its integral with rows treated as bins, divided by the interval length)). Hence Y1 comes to 1.23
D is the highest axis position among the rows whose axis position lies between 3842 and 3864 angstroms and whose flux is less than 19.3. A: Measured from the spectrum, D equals 3863.82 angstroms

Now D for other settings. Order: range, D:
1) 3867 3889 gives 3888.82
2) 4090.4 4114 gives 4104.09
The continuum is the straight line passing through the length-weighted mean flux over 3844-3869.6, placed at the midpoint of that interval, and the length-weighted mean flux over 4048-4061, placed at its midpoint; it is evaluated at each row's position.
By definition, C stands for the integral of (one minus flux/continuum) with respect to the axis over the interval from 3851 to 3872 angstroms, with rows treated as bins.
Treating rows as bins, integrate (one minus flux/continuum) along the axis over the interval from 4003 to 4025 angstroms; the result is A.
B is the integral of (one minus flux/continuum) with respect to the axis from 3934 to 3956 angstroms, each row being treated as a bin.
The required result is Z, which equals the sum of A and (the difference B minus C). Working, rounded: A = -3.7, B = 4.1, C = 0.2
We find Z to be 0.1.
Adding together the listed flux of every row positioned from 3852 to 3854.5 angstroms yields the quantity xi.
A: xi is 30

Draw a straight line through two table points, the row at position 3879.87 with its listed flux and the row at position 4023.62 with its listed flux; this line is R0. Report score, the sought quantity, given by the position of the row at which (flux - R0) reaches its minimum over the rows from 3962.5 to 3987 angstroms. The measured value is 3967.50 angstroms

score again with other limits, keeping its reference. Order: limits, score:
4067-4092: 4071.15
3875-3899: 3883.45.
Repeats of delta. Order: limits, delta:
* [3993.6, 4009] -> 0.0131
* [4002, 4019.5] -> 0.0132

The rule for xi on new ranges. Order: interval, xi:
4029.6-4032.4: 57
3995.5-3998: 62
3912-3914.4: 47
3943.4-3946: 37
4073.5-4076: 61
